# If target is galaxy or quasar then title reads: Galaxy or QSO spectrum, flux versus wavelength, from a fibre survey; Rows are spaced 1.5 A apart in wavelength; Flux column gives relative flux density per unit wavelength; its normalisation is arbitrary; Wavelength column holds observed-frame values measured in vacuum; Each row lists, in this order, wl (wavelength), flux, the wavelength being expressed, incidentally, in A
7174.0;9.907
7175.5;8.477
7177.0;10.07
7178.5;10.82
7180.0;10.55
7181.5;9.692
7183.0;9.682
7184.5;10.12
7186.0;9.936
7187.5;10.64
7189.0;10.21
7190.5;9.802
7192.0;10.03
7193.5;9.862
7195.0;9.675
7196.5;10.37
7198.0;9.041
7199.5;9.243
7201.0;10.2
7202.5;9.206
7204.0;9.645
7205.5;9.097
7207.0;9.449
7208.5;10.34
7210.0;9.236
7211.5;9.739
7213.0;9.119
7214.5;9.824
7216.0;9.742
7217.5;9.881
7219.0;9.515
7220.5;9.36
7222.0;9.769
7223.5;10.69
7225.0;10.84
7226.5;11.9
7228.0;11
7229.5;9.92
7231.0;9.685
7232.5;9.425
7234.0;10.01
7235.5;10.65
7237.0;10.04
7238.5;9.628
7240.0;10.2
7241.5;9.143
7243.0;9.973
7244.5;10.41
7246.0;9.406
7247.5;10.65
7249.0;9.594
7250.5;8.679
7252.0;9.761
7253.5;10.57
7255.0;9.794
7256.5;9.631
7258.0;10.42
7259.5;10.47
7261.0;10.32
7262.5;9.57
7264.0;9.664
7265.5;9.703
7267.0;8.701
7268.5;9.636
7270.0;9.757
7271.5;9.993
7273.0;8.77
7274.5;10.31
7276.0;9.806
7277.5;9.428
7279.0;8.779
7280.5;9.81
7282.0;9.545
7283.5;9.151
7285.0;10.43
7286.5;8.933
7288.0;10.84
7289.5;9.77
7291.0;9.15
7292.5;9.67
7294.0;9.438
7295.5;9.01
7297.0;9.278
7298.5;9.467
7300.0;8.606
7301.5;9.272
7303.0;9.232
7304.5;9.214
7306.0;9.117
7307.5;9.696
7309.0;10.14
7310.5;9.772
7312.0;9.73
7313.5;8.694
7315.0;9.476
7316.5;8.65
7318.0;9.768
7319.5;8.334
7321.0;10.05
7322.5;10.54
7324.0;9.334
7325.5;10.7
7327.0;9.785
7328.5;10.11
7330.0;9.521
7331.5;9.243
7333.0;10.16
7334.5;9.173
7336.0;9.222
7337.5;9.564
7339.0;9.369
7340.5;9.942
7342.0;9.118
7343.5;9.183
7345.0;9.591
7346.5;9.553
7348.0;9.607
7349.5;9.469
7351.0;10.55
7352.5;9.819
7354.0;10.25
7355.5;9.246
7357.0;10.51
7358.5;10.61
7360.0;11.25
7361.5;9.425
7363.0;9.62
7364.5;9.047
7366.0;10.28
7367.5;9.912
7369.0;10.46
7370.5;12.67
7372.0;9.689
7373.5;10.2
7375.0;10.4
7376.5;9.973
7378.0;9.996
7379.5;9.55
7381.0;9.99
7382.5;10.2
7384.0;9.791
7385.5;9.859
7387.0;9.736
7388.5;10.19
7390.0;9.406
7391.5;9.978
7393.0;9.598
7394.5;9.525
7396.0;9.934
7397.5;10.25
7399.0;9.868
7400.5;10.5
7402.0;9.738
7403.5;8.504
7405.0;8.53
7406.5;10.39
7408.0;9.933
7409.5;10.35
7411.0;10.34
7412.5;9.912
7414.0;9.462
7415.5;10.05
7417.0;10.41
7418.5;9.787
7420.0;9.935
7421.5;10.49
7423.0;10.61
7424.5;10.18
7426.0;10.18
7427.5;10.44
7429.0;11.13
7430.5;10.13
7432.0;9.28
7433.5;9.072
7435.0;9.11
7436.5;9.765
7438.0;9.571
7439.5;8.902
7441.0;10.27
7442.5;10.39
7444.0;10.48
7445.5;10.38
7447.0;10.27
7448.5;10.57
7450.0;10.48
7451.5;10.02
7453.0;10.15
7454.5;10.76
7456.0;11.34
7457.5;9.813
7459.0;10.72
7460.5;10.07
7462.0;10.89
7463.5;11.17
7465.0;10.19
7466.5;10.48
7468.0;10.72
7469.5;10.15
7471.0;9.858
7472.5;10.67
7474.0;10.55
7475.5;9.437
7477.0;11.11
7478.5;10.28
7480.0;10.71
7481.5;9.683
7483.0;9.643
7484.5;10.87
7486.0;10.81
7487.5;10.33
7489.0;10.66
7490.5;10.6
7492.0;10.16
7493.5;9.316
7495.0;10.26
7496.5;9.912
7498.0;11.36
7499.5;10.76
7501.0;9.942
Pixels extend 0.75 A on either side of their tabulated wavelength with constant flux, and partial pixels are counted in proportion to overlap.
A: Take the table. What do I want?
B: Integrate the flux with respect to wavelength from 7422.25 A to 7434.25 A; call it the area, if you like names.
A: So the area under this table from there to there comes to 122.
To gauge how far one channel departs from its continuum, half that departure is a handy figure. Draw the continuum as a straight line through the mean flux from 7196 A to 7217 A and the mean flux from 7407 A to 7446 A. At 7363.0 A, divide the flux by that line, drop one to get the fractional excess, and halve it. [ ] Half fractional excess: -0.014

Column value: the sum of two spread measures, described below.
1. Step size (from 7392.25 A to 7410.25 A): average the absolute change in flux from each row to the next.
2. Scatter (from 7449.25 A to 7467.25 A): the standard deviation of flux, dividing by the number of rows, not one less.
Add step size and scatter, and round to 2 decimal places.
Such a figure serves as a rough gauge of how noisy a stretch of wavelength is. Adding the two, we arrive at 1.06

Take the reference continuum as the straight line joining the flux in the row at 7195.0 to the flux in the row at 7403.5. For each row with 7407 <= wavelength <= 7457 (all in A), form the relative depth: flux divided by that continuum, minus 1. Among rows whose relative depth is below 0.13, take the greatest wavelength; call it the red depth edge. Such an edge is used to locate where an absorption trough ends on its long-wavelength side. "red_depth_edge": 7439.5 A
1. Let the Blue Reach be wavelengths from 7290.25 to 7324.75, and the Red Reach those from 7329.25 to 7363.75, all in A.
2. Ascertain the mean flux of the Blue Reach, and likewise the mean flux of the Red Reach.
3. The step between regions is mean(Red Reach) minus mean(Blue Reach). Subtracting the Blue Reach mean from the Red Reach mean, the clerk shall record 0.36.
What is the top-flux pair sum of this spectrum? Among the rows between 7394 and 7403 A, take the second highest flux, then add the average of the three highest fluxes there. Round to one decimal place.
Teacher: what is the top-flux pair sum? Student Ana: 20.5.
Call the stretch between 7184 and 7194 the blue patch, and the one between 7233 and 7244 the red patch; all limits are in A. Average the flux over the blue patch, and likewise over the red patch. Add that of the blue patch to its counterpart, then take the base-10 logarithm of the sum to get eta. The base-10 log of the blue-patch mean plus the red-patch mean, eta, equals 1.30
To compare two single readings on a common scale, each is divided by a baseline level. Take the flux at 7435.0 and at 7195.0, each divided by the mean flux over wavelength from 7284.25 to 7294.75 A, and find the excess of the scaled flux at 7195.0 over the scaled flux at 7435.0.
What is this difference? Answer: 0.058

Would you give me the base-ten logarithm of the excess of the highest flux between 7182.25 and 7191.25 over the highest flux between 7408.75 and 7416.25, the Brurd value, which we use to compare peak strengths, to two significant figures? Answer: -0.54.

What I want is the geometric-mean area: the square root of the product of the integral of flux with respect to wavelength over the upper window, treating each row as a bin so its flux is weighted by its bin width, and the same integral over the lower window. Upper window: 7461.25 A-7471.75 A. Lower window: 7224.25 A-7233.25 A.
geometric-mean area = 102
